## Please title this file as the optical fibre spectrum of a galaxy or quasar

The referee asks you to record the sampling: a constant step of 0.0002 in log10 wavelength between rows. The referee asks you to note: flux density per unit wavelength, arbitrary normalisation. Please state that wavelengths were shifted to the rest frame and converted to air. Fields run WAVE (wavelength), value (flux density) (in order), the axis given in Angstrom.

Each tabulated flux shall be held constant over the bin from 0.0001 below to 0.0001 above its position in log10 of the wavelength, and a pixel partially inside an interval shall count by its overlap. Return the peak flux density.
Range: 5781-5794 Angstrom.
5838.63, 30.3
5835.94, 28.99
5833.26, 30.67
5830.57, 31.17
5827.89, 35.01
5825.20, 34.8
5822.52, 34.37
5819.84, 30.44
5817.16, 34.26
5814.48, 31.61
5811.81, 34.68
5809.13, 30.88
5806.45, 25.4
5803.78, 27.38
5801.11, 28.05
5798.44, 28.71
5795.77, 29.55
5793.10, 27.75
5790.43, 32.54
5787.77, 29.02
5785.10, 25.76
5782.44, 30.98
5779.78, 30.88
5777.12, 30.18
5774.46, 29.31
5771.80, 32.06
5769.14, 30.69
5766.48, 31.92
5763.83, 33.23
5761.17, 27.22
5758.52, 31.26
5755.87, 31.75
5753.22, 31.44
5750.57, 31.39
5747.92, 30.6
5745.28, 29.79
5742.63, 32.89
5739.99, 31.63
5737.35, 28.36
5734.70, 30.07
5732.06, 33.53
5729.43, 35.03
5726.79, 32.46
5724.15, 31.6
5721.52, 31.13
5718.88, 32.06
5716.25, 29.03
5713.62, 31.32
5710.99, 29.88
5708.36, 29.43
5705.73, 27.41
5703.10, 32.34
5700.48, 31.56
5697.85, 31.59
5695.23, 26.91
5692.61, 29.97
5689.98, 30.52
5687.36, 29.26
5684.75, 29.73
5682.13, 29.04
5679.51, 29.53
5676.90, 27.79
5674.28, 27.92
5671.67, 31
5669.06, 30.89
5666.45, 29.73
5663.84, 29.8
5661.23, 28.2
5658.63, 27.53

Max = 32.54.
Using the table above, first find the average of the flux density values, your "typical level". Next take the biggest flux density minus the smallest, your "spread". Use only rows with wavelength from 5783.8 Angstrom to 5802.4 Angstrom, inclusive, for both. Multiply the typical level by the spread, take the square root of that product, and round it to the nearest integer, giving 14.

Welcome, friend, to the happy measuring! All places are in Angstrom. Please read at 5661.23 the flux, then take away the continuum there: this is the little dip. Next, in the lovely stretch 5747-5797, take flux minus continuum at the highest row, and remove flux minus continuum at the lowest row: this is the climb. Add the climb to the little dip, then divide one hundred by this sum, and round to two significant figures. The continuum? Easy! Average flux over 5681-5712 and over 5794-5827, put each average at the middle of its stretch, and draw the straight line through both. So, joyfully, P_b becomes -36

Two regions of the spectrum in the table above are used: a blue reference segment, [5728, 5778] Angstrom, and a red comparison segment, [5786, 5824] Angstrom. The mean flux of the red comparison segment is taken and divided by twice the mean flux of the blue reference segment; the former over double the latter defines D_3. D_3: 0.486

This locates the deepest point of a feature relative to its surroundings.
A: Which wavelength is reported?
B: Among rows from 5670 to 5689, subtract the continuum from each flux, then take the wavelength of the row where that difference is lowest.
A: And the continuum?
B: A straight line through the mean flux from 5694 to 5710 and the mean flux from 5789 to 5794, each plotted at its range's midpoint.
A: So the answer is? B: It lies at 5676.90 Angstrom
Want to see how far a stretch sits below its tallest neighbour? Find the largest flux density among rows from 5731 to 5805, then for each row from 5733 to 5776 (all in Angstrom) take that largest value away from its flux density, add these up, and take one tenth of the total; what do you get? -4.3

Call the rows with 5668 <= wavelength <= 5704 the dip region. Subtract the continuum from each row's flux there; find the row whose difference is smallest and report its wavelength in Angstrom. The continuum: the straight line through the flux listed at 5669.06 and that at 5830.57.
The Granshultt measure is 5695.23 Angstrom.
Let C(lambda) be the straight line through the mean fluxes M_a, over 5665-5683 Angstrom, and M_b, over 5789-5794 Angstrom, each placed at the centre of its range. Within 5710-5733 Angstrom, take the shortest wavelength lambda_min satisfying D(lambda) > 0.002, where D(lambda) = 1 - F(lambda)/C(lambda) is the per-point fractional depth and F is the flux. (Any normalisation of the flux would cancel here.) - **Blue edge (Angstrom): 5716.25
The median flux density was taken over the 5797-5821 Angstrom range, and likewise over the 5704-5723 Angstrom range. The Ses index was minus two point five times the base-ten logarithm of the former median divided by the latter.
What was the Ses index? -0.020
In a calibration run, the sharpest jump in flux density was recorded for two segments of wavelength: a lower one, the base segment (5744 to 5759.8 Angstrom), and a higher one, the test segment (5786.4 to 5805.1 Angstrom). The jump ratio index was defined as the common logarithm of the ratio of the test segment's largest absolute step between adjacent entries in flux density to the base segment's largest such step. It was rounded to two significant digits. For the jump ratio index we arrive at 0.77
